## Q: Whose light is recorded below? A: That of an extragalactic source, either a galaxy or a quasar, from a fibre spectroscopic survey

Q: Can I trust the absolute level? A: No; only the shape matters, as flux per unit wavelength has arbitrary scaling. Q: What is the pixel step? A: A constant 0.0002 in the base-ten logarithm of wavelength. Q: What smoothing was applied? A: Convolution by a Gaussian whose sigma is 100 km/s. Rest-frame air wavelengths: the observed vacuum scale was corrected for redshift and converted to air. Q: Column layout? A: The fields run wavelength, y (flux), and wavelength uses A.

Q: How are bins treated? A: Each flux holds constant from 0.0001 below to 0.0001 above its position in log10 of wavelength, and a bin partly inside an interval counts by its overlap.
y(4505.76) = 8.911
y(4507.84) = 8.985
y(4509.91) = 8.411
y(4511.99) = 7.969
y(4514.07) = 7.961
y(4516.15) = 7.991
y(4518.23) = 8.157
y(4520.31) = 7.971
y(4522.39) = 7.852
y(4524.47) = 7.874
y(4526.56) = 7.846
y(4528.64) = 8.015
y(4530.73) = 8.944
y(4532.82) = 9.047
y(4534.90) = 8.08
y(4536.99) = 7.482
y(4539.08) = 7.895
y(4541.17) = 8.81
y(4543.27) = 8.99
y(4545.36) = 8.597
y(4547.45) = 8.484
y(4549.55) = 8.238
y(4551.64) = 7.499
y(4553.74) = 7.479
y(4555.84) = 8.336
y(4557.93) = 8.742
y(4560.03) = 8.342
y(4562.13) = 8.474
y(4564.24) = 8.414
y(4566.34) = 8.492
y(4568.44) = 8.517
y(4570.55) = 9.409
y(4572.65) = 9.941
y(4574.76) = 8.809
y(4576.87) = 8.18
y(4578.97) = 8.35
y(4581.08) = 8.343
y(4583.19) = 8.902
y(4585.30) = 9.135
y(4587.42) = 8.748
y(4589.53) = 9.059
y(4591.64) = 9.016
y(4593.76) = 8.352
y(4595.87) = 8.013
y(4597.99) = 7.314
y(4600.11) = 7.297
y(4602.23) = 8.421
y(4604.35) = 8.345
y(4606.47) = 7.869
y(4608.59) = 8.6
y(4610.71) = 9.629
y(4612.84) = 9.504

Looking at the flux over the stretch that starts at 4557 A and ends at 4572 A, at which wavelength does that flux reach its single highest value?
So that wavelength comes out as 4570.55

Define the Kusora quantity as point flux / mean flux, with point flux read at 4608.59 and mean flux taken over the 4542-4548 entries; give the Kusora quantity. 0.99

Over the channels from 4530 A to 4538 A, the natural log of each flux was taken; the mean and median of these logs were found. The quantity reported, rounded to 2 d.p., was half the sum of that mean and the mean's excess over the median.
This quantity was 1.05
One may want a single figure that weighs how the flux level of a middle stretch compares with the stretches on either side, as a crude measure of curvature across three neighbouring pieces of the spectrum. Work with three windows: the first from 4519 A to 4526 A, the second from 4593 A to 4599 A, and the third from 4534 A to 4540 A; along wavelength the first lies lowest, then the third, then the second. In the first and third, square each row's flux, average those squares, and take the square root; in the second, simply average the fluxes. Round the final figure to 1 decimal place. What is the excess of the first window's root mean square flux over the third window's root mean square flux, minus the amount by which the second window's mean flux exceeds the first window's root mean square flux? 0.1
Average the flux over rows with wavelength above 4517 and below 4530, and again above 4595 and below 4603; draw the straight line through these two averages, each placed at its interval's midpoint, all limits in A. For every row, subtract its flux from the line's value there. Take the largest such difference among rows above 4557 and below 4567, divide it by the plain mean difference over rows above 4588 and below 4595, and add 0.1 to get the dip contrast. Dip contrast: 0.6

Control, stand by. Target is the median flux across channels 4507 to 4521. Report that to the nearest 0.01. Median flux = 7.99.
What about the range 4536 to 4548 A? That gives 8.54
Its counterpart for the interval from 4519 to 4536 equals 7.99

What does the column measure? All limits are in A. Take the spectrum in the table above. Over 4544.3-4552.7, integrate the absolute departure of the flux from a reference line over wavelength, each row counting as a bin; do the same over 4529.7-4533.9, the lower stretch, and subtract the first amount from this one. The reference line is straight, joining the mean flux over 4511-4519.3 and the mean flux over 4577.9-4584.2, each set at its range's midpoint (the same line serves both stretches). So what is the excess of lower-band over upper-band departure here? 1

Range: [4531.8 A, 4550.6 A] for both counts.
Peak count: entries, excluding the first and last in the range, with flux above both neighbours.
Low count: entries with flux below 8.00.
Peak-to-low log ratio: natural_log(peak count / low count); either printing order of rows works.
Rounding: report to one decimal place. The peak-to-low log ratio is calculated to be -0.7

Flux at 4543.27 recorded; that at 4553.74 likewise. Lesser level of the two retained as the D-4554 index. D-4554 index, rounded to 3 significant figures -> 7.48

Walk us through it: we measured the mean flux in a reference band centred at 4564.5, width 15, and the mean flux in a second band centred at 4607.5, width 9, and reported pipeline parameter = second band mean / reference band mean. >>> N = 1.00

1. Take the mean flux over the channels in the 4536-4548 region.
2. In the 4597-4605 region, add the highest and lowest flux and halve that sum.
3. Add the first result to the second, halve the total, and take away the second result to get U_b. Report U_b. 0.26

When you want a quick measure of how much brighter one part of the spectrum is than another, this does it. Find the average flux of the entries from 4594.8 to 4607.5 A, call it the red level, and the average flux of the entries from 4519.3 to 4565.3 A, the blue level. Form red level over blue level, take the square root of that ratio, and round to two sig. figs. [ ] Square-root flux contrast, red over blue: 0.98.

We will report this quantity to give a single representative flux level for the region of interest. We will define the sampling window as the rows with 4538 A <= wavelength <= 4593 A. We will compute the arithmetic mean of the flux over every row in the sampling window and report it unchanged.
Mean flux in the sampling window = 8.58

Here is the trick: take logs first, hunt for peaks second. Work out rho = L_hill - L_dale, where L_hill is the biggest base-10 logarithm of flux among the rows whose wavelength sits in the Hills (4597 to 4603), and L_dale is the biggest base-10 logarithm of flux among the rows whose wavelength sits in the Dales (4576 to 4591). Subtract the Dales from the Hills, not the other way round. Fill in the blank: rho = -0.04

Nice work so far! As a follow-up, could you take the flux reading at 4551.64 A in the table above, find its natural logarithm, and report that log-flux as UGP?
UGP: 2.01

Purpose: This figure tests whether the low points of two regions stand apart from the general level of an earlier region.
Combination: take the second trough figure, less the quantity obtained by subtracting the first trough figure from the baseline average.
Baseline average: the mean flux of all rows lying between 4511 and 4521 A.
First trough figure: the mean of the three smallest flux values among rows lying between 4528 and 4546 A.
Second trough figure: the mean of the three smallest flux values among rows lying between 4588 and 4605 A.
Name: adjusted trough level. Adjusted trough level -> 7.33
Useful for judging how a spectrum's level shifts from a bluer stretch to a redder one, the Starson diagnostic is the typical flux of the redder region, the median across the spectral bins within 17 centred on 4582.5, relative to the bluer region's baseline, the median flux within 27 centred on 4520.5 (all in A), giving 1.099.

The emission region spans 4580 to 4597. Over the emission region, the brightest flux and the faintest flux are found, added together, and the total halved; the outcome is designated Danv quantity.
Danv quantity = 8.57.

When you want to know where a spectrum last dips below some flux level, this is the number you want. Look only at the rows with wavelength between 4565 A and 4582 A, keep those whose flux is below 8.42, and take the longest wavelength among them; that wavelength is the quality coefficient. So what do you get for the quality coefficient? 4581.08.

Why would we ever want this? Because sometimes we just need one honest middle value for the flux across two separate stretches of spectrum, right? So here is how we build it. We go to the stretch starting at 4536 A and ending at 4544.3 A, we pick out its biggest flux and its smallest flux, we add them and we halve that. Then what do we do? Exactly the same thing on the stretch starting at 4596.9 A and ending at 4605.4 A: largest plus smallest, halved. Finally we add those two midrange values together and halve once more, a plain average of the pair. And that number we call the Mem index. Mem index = 8.05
